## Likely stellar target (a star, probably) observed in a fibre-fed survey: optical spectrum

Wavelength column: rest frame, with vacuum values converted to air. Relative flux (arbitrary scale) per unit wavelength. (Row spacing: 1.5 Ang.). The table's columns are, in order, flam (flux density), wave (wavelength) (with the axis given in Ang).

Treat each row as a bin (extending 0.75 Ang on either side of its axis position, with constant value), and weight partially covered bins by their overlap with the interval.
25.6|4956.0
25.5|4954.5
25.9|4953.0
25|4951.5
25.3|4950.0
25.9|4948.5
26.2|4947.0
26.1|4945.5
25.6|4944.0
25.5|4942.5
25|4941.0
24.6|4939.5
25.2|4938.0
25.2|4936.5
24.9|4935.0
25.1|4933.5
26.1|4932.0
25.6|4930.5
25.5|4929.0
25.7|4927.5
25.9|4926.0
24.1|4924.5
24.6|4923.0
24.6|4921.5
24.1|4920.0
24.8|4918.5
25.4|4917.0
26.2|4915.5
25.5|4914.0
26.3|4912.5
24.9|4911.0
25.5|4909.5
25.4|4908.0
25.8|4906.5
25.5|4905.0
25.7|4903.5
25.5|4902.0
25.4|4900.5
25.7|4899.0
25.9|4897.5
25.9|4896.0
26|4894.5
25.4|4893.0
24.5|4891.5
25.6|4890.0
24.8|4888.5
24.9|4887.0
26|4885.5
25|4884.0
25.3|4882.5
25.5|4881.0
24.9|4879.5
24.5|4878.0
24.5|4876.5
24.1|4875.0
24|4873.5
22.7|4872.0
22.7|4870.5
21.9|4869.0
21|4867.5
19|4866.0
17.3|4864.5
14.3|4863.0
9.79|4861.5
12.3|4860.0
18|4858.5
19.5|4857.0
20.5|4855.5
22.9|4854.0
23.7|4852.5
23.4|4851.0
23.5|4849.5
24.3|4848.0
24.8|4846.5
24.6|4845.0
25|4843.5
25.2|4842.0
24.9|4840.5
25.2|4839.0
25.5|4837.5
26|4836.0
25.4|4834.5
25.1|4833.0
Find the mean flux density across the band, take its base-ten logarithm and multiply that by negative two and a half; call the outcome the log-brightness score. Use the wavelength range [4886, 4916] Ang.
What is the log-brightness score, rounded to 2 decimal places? -3.52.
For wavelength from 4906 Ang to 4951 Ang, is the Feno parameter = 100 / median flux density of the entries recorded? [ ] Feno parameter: 3.93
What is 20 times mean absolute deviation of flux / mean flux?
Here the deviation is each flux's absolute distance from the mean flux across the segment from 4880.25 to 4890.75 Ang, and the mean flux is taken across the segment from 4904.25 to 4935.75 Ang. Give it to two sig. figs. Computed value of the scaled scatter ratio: 0.27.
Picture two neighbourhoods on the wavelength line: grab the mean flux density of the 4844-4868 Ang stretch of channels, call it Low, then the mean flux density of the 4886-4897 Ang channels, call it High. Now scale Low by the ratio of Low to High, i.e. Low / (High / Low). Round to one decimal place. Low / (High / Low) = 15.7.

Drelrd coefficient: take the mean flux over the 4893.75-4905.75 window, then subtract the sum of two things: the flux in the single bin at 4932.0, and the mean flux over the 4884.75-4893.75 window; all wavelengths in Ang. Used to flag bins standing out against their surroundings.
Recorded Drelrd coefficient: -26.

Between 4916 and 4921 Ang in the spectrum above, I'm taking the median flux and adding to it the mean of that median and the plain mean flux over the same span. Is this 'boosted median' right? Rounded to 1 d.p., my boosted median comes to 49.6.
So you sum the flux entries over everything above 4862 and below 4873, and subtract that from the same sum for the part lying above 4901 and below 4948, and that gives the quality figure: 647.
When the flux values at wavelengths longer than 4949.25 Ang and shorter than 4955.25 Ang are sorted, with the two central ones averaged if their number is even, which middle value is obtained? 25.4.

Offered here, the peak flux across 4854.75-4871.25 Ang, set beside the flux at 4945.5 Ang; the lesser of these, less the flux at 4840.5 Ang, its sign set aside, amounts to 2.20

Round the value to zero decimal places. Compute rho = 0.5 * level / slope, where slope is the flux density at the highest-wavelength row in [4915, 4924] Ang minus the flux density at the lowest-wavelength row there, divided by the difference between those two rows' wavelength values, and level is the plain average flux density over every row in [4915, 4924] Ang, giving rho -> -58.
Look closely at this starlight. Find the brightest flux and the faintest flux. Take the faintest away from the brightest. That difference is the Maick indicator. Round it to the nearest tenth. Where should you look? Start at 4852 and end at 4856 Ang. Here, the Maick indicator 3.2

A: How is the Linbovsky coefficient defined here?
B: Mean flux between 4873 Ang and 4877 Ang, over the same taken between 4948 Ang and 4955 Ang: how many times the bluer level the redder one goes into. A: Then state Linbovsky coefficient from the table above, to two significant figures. 0.95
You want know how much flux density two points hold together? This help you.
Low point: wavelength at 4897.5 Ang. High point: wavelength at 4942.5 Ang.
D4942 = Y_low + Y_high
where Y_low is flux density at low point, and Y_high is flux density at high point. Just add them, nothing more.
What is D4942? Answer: 51.4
